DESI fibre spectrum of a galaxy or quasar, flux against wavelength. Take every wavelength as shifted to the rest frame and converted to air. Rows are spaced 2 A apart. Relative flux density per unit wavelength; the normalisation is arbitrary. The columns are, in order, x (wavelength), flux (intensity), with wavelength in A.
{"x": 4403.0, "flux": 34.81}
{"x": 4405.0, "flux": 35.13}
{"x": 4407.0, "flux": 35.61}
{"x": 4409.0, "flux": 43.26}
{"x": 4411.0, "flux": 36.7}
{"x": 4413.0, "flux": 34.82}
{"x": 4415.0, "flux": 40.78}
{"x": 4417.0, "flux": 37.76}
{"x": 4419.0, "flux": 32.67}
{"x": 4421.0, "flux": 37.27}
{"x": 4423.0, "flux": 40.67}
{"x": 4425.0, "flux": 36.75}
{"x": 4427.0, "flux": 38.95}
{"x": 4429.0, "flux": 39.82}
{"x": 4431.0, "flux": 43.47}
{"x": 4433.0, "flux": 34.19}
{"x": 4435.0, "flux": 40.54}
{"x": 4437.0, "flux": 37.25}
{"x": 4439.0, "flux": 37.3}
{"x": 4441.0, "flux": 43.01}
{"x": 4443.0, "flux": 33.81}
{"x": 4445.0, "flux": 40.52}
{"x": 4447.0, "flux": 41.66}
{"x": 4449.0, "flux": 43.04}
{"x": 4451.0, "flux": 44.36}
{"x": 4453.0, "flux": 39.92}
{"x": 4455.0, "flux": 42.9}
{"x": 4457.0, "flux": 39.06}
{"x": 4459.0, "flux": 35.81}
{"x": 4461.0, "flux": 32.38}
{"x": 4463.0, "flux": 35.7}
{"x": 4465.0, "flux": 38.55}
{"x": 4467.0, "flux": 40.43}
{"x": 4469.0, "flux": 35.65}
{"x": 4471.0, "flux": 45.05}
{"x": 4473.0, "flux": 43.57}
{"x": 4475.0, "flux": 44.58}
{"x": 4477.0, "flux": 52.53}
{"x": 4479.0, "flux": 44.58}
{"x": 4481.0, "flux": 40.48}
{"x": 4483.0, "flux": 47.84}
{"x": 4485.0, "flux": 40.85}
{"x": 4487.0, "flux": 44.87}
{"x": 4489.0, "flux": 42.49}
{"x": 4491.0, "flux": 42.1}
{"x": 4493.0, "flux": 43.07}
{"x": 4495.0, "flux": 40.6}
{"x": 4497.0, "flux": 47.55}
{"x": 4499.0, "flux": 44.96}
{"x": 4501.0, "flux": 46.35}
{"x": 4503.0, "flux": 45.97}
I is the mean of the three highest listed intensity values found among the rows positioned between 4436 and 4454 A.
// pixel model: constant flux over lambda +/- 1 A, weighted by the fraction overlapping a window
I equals 43.5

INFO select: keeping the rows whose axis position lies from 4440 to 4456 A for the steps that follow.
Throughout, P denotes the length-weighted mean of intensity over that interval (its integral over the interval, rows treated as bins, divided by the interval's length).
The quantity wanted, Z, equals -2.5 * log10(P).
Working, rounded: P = 41.2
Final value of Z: -4.04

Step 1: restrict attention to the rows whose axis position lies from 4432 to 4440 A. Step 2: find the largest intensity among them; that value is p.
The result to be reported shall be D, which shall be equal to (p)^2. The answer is 1643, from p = 40.54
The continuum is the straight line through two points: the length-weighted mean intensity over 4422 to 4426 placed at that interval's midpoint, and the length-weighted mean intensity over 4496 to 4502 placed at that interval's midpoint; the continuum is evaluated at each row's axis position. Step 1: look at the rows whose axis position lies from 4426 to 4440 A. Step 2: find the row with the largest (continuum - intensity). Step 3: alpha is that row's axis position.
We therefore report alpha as 4433.0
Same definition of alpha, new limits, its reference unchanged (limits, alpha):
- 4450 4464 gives 4461.0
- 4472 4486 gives 4485.0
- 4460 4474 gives 4461.0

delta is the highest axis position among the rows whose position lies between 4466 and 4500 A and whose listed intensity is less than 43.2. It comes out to 4495.0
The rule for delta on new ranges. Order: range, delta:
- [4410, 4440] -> 4439.0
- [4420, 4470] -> 4469.0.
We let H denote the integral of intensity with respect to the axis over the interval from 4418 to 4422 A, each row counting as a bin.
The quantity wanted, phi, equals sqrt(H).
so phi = 12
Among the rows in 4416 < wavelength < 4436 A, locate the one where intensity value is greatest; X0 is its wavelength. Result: 4431.0 A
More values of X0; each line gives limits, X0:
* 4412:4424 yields 4415.0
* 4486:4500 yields 4497.0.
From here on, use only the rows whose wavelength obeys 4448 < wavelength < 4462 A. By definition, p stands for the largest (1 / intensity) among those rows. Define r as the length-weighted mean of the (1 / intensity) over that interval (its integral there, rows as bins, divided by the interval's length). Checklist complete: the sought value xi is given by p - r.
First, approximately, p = 0.0309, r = 0.0255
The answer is 0.0054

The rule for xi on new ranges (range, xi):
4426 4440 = 0.0033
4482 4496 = 0.0014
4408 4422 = 0.0038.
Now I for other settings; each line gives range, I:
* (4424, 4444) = 42.3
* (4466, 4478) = 47.4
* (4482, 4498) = 46.8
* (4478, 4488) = 45.8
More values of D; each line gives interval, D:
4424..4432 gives 1890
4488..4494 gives 1855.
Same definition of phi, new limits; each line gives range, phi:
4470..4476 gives 16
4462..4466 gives 12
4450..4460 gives 20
